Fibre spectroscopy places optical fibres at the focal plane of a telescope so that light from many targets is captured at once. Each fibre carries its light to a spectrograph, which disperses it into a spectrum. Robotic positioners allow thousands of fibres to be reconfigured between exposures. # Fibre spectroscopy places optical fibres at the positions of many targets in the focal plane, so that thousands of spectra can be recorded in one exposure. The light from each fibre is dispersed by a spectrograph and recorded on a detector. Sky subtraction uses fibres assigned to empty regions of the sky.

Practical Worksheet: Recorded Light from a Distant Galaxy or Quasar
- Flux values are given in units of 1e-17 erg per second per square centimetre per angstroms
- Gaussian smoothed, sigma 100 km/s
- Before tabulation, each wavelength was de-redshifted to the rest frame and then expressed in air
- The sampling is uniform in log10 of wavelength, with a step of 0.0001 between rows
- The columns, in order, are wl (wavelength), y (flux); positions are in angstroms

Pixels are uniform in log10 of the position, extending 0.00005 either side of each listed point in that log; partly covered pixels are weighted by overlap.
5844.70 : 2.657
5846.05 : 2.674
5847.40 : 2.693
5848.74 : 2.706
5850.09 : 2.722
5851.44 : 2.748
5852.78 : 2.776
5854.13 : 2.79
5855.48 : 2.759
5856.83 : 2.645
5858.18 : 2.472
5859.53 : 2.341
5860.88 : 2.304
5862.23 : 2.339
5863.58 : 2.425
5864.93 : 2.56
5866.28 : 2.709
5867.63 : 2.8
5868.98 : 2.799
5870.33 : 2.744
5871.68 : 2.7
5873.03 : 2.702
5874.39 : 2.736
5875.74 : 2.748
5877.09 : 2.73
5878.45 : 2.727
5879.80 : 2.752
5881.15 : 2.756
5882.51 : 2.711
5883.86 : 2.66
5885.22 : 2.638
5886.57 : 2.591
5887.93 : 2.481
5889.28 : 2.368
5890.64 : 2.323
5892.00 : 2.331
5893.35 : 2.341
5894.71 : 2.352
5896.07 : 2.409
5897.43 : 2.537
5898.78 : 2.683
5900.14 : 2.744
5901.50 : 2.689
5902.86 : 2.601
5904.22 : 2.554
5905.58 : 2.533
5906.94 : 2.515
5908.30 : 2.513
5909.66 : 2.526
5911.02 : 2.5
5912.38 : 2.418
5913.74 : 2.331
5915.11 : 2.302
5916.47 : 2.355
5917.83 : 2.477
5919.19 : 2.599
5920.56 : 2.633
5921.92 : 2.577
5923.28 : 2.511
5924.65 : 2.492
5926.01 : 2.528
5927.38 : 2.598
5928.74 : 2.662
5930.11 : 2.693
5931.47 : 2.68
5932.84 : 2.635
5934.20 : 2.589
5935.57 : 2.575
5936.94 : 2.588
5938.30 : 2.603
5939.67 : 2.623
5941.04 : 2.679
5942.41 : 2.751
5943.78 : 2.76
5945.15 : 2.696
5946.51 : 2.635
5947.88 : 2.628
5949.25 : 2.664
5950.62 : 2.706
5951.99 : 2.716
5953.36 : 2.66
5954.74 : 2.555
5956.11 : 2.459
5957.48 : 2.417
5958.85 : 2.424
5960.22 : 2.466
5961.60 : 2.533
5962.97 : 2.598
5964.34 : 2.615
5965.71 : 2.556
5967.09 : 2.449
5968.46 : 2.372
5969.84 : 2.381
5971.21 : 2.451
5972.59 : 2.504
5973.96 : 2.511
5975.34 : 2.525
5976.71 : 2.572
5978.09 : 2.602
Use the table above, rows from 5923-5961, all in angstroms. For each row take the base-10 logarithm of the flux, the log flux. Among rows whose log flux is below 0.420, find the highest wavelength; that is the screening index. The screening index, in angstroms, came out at 5960.22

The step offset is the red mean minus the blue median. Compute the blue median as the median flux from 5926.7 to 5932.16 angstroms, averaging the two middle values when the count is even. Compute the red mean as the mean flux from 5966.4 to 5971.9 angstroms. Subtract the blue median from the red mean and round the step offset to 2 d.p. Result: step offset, -0.26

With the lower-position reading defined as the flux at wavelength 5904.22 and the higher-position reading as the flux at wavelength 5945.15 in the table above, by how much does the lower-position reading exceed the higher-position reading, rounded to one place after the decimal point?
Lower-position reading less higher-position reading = -0.1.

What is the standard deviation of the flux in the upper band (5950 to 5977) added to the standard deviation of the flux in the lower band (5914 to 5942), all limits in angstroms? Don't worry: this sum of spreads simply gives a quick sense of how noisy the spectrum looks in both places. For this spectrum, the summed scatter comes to 0.20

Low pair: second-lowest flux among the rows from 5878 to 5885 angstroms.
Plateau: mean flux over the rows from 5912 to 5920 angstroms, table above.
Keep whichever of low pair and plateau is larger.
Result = 2.71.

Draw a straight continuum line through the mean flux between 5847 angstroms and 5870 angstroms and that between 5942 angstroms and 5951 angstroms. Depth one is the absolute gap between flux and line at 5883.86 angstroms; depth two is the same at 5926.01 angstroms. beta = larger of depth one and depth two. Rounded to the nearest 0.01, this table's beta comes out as 0.15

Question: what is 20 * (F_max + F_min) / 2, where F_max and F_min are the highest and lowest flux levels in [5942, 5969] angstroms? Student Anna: 51.3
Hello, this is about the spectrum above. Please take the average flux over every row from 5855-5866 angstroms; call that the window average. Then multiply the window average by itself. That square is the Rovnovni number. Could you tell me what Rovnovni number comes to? 6.2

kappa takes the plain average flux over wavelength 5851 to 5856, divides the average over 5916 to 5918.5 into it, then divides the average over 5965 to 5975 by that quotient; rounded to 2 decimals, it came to 2.15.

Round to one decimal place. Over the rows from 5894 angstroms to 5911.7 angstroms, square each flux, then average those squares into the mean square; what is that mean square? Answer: 6.5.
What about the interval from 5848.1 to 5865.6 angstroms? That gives 6.7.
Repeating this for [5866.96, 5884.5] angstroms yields 7.5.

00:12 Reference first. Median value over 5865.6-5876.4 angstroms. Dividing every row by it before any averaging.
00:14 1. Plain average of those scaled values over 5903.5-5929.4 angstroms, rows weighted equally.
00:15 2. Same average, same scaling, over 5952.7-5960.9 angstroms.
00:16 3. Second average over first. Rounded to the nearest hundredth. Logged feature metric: 1.00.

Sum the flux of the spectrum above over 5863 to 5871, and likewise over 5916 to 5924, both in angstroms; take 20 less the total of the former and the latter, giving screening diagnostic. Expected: -11.2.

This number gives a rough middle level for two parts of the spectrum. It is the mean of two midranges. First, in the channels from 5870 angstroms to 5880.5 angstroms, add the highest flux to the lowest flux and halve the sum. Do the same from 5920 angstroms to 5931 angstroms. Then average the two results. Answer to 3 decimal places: 2.659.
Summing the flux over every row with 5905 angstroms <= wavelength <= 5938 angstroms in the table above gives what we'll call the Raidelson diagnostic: 60.8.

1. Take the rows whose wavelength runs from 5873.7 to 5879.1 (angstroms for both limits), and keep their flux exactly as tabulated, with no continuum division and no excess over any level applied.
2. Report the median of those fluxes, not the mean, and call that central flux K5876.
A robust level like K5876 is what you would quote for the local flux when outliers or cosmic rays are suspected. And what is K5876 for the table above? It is 2.73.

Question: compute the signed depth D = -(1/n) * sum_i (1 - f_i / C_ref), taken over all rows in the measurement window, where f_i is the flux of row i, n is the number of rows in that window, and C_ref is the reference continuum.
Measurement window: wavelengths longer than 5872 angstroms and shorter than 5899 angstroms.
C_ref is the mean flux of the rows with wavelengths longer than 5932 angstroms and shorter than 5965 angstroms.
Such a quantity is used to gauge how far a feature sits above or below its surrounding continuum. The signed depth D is -0.011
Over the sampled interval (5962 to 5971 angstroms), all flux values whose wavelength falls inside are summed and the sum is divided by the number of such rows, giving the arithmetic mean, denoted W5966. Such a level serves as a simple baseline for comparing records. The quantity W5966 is 2.50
